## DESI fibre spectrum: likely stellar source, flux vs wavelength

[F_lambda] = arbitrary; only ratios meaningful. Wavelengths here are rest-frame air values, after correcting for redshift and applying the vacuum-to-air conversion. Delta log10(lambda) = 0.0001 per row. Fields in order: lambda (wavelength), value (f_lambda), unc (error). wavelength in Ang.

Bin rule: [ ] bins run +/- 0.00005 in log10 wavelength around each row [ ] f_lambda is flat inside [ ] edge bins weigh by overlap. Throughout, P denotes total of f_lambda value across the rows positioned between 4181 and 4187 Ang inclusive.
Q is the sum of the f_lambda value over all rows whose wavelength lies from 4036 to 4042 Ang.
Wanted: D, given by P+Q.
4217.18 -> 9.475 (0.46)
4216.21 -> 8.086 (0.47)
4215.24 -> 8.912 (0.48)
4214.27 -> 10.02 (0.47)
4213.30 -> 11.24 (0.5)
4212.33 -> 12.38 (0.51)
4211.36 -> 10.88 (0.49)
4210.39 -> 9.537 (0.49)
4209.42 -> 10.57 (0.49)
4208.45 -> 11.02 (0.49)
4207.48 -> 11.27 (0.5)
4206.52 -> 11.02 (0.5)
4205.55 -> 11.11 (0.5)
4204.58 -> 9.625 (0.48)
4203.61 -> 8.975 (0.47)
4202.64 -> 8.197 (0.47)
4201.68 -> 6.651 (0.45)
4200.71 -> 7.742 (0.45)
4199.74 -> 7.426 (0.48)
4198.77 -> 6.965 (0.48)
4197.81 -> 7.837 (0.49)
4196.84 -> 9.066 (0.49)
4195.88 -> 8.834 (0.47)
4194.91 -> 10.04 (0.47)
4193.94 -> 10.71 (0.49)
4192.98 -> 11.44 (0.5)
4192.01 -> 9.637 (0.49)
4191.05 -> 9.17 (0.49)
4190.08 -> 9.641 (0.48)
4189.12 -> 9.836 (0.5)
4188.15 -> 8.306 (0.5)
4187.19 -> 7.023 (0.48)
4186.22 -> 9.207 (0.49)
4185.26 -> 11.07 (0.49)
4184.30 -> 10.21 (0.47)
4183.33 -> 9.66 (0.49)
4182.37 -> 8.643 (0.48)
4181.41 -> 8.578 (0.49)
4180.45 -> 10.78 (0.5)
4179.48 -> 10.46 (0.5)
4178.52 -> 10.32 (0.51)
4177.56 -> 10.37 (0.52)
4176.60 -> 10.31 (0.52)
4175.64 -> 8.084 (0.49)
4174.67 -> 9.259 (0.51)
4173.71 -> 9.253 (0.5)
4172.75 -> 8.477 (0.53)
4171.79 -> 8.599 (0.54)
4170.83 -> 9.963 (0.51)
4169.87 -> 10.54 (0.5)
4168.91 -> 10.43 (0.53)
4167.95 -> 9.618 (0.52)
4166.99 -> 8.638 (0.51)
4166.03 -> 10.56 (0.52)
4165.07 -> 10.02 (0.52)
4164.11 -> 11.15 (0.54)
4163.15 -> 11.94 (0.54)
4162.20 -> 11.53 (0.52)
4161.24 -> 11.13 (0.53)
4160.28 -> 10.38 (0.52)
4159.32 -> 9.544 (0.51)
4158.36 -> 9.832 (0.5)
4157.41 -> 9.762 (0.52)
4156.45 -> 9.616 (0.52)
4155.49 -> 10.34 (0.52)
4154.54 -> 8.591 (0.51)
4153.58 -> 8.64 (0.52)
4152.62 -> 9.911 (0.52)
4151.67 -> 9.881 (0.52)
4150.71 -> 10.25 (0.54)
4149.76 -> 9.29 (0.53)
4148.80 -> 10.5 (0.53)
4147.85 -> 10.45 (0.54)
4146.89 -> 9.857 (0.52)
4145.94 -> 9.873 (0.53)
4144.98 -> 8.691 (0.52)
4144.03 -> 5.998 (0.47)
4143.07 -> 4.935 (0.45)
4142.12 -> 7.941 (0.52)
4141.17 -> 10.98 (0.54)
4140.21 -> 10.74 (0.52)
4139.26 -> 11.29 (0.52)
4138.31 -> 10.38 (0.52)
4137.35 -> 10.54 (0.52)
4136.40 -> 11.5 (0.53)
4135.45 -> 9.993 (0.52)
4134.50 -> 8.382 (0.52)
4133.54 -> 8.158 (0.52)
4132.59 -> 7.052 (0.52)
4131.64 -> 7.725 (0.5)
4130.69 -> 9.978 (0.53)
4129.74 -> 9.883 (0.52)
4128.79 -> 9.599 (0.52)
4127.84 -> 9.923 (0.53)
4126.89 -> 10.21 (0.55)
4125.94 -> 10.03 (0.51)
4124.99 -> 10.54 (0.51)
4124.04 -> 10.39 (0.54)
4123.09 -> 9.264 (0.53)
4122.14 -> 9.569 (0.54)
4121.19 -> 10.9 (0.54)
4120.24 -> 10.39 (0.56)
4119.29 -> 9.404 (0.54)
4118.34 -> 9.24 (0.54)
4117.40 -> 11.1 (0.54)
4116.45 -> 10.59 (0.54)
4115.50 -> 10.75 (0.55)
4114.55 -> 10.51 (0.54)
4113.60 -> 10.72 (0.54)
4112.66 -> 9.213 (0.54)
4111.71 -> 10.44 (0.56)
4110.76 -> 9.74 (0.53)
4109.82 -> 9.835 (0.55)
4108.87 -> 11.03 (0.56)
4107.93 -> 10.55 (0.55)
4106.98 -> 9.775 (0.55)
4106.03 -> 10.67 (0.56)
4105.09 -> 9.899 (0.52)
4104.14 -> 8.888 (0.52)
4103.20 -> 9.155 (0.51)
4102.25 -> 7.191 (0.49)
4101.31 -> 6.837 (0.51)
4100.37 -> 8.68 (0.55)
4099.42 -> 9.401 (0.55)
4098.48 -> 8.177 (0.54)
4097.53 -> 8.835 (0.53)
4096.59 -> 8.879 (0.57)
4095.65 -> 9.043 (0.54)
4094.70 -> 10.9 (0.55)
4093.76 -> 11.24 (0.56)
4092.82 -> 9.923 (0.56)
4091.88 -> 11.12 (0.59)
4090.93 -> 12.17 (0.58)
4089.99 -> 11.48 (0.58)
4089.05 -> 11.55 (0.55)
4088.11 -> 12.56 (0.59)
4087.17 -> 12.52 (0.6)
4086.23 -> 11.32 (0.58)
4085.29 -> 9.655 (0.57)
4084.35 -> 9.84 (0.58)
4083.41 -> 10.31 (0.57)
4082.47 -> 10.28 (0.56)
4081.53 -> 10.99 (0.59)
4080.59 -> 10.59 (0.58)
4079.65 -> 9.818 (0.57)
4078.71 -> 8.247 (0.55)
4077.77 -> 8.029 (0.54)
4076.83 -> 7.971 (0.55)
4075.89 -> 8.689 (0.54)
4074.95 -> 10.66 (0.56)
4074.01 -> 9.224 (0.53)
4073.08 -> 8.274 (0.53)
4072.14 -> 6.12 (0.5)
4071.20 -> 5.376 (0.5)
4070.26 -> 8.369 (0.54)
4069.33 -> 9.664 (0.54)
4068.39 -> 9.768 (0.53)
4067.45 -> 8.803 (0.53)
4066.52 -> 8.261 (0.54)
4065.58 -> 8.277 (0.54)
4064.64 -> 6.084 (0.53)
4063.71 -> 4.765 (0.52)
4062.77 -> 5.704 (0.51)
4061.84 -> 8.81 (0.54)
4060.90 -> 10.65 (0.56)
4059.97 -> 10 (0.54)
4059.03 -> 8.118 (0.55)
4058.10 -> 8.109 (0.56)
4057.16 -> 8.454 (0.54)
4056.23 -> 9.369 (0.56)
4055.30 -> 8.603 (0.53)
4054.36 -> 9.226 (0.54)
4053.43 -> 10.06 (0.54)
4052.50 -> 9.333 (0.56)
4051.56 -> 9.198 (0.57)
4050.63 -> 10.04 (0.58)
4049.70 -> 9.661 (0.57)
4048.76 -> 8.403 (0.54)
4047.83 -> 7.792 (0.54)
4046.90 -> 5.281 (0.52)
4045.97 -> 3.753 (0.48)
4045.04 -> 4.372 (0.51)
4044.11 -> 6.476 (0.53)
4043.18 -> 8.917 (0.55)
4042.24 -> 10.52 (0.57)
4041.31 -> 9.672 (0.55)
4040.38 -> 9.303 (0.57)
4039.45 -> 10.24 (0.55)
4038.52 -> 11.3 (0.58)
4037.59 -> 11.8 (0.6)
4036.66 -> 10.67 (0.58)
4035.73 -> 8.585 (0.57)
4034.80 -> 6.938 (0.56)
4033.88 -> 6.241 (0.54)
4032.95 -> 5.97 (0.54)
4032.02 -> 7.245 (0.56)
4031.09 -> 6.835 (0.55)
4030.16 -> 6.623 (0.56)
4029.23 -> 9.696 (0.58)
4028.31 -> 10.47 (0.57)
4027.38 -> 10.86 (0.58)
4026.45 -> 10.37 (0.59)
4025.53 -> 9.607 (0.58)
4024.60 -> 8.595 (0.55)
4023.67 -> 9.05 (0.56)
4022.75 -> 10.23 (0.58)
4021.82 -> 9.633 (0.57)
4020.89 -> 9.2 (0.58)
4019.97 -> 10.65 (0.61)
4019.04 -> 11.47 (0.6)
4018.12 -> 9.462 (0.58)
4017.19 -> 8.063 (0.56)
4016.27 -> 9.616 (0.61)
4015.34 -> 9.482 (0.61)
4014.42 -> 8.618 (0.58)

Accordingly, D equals 120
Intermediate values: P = 57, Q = 63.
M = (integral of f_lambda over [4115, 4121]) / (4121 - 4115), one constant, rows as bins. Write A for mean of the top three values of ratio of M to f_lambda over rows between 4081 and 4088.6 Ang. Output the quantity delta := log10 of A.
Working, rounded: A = 1.04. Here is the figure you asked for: 0.02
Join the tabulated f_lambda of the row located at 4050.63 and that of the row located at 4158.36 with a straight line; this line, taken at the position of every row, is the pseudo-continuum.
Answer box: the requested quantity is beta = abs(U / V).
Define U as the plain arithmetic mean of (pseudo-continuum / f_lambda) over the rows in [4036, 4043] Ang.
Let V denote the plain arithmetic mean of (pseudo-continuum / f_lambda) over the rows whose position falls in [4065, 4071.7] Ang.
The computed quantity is 0.78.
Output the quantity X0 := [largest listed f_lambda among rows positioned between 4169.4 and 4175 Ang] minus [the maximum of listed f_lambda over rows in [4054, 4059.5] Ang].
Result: 1.2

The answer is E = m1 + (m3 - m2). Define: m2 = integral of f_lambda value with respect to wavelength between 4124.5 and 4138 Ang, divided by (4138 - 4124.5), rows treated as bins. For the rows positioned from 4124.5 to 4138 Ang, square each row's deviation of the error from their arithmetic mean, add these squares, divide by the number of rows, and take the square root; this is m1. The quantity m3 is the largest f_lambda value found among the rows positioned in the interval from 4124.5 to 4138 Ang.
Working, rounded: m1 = 0.011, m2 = 9.5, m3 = 11.5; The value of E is 2.0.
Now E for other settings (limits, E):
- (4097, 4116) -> 1.5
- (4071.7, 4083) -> 1.9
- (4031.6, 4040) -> 3.0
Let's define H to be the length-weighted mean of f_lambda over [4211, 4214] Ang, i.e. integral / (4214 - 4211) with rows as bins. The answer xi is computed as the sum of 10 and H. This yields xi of 21.4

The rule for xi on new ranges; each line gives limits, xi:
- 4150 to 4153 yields 20.0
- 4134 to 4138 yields 20.1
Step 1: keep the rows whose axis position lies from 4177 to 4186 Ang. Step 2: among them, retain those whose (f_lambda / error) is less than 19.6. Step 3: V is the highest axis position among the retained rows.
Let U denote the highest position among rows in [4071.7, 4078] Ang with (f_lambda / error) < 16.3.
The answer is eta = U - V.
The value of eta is -104.6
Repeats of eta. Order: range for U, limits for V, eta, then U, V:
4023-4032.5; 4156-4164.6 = -127.3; 4032.02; 4159.32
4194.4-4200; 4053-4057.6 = 142.6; 4199.74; 4057.16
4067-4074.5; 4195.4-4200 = -126.7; 4073.08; 4199.74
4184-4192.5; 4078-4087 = 101.0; 4187.19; 4086.23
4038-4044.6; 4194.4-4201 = -156.6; 4044.11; 4200.71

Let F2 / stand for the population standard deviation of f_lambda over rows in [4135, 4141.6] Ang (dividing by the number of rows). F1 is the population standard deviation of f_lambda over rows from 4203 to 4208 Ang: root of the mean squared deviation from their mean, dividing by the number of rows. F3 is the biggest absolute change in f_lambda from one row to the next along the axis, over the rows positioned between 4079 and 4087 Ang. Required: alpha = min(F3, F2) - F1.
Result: -0.4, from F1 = 0.9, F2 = 0.5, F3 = 1.7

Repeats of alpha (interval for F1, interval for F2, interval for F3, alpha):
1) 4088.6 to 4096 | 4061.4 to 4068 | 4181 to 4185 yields 0.1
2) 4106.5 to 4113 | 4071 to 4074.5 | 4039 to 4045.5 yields 1.0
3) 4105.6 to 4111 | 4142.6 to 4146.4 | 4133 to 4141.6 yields 1.1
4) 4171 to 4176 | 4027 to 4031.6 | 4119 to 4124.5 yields 0.9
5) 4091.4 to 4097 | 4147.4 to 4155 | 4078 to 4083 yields -0.2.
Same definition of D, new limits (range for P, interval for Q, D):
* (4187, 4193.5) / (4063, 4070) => 121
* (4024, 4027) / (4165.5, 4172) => 97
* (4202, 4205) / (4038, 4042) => 67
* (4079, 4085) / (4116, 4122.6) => 133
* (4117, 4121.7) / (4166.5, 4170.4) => 90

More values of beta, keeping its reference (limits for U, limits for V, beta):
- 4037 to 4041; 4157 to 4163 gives 1.00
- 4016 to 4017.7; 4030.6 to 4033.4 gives 0.76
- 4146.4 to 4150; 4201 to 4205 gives 0.83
